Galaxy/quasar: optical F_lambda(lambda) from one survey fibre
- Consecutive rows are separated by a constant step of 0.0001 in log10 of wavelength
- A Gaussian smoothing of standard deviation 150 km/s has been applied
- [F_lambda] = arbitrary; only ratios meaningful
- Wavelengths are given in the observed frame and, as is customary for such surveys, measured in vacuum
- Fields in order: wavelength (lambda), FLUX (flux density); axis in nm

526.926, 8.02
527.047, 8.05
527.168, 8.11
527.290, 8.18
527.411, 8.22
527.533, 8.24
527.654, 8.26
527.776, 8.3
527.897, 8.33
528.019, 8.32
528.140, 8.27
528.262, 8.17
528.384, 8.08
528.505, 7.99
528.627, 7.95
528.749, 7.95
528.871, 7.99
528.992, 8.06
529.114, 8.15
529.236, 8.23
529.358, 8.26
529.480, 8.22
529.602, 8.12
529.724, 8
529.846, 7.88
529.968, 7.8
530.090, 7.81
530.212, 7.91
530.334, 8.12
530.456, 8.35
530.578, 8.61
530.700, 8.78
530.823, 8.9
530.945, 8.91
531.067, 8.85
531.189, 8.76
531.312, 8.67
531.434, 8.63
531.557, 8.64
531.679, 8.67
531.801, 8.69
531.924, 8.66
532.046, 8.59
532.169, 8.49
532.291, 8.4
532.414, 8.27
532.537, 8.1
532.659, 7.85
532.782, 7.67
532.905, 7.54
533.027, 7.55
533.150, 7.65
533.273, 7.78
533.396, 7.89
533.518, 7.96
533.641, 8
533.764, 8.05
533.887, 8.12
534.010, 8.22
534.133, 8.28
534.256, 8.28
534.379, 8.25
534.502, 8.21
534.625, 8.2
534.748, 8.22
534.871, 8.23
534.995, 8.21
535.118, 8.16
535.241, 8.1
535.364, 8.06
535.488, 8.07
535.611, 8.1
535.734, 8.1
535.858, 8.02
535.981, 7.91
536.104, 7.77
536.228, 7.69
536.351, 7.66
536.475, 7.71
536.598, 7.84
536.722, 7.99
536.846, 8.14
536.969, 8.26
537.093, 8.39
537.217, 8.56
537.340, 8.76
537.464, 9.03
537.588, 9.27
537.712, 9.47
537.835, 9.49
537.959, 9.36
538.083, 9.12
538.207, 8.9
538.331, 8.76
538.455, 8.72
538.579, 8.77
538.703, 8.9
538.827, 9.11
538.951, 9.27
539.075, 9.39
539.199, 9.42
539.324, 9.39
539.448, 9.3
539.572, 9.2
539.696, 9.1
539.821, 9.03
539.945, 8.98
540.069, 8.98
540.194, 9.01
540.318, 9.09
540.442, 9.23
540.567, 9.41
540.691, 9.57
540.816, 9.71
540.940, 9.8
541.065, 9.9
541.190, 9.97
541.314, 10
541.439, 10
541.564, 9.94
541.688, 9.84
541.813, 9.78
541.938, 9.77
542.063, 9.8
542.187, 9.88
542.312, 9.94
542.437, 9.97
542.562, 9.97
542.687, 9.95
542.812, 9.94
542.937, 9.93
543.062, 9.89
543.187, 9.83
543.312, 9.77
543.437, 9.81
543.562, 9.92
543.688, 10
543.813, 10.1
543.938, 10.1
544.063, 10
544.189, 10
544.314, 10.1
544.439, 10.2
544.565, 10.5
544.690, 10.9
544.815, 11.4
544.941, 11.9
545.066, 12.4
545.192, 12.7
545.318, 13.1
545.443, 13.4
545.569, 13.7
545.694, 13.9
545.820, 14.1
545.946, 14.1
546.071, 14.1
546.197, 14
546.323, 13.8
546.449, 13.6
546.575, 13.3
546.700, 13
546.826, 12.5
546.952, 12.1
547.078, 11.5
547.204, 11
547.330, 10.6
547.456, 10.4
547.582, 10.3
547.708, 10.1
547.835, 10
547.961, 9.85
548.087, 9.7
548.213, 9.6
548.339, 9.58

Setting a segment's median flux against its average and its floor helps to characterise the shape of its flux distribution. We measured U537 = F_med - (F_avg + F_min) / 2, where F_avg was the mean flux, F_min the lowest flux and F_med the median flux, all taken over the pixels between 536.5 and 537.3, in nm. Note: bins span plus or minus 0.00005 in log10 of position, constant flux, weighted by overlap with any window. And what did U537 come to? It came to 0.18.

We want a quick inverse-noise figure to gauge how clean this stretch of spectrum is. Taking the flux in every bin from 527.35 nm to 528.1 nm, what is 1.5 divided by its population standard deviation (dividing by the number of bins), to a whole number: 37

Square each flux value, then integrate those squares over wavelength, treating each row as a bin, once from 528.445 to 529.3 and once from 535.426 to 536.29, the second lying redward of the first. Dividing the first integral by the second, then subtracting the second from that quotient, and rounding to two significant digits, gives -54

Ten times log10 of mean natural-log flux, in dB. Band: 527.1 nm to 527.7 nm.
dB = 3.23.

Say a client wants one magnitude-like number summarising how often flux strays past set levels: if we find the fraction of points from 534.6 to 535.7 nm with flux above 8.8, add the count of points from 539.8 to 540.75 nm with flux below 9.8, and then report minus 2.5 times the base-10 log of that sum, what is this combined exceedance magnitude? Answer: -2.26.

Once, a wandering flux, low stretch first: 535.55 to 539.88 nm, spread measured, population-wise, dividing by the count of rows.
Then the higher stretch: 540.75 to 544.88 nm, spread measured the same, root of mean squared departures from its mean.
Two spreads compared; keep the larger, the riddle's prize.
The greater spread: 0.6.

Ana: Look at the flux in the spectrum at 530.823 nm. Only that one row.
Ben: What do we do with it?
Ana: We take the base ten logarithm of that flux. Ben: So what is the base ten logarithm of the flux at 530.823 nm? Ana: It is 0.95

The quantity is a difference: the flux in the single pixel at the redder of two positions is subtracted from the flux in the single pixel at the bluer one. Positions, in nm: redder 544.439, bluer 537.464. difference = -1.2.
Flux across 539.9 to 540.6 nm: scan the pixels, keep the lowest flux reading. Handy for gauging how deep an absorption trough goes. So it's 8.98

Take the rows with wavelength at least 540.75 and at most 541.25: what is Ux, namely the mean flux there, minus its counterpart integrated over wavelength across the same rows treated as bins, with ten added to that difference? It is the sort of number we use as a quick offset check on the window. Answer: 14.9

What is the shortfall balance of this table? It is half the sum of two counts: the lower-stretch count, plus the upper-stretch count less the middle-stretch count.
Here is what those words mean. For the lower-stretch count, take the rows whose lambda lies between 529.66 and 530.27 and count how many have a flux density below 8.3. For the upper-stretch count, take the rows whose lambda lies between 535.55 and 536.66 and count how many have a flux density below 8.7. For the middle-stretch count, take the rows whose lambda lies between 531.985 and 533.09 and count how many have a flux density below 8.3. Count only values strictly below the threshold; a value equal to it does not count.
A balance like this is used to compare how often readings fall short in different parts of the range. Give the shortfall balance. 4.0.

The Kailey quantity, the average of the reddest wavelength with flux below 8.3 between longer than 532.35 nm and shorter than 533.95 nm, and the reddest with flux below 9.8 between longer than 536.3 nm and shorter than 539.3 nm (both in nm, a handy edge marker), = 536.54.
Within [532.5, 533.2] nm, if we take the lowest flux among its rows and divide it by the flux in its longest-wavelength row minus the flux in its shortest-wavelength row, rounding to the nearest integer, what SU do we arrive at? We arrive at -17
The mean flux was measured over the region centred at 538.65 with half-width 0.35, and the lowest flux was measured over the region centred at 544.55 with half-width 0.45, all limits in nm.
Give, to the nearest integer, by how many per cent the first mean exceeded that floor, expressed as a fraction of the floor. -11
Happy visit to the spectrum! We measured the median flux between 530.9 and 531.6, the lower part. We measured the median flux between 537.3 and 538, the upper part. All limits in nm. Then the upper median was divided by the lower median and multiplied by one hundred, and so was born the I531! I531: 107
